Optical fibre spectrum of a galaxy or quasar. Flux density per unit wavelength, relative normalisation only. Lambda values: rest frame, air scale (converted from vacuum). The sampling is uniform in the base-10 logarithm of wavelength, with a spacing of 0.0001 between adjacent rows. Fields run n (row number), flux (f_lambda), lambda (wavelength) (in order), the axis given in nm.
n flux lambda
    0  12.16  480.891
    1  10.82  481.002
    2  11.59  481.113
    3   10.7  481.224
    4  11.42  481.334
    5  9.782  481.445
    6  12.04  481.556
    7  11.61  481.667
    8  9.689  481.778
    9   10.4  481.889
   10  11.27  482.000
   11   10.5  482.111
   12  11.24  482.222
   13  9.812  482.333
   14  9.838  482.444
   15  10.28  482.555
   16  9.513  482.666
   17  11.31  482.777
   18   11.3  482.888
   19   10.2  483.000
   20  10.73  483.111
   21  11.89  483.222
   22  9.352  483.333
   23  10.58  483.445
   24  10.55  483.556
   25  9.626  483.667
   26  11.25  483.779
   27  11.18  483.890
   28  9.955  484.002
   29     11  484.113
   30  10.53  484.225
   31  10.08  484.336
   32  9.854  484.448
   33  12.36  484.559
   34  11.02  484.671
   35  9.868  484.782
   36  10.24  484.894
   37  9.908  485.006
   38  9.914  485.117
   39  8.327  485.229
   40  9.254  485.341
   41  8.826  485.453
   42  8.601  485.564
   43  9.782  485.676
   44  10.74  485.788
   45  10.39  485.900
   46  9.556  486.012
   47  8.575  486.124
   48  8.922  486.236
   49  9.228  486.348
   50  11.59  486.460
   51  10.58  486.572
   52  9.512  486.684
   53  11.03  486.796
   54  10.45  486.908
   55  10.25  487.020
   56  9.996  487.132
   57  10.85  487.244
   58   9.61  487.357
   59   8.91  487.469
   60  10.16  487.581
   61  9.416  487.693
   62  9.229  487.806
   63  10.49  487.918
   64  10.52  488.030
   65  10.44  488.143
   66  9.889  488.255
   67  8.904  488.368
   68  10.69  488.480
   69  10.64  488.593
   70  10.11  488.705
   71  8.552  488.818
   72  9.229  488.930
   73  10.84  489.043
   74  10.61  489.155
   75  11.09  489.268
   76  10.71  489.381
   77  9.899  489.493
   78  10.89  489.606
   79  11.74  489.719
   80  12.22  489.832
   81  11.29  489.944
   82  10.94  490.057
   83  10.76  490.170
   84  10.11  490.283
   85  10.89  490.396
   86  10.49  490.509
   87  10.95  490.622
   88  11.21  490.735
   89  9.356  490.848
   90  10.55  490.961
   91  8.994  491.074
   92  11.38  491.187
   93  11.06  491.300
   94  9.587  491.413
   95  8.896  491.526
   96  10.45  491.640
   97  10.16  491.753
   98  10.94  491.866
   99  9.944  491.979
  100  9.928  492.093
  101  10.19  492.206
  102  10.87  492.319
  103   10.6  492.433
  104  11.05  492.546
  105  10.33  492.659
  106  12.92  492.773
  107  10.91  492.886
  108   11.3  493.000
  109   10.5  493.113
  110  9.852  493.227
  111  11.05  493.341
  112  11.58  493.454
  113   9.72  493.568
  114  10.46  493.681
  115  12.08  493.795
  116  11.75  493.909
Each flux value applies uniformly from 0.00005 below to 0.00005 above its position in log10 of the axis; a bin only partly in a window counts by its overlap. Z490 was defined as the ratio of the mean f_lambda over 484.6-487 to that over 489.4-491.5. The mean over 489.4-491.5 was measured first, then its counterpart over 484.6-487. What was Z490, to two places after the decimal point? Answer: 0.92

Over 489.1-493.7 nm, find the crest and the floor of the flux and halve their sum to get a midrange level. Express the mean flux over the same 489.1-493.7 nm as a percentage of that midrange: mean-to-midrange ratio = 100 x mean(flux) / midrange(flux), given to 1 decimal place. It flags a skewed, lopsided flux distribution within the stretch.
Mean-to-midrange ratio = 97.6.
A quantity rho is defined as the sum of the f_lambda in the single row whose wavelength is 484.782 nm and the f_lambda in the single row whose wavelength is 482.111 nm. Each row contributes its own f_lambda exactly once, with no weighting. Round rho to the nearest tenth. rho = 20.4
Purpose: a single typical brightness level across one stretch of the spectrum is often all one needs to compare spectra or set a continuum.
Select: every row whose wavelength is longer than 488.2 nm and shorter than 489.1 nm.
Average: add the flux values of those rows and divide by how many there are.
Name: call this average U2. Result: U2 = 9.9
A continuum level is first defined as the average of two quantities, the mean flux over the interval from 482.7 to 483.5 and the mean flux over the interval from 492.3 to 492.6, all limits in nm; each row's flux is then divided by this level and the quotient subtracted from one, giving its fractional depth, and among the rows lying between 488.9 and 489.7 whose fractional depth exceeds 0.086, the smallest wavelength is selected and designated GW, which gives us 488.930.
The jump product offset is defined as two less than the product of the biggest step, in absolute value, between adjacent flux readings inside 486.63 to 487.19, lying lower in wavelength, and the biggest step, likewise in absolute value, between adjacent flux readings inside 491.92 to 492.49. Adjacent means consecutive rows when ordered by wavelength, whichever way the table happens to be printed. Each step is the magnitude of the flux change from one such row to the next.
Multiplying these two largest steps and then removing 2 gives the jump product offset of -1.0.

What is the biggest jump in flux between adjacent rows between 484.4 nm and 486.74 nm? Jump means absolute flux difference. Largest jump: 2.51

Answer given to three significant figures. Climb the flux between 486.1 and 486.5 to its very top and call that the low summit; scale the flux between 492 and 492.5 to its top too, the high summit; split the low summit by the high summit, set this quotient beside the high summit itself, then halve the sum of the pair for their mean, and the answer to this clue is 5.97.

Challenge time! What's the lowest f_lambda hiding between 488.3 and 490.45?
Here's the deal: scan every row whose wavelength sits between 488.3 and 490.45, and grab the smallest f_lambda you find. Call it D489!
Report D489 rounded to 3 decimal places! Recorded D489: 8.552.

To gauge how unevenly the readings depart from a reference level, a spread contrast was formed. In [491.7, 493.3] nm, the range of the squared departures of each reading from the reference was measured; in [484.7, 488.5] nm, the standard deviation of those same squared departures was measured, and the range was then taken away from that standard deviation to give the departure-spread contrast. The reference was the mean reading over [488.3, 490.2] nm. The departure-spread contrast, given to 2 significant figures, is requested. -4.4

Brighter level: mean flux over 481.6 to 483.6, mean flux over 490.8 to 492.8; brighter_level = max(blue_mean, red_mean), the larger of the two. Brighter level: 10.6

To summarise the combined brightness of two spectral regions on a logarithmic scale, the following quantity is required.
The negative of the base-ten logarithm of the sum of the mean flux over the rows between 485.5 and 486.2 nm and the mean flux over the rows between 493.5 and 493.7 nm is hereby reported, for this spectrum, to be -1.294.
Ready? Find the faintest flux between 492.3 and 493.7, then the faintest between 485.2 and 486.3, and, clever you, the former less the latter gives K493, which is 1.4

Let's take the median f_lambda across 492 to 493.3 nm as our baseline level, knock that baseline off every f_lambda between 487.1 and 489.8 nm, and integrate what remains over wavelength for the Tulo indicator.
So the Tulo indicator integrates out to -1.2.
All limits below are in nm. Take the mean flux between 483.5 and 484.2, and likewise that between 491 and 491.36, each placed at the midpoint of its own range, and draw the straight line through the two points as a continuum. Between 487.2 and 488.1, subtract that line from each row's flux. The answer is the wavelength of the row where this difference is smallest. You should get 487.469 nm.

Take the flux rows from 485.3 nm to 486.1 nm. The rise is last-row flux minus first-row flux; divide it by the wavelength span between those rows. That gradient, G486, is 0.5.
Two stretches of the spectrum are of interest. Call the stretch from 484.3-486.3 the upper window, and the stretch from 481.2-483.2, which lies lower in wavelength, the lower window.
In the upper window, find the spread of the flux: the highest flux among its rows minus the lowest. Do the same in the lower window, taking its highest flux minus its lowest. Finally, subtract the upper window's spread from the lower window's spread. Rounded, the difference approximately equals -1.5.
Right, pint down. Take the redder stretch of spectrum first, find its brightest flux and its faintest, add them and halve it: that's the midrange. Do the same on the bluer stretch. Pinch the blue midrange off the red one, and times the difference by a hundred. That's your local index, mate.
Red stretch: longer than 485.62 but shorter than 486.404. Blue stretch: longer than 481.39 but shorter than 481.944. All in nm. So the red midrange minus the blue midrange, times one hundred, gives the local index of -121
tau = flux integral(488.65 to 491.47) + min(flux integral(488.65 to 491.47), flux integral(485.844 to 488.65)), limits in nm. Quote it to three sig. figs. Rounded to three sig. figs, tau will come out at 57.8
